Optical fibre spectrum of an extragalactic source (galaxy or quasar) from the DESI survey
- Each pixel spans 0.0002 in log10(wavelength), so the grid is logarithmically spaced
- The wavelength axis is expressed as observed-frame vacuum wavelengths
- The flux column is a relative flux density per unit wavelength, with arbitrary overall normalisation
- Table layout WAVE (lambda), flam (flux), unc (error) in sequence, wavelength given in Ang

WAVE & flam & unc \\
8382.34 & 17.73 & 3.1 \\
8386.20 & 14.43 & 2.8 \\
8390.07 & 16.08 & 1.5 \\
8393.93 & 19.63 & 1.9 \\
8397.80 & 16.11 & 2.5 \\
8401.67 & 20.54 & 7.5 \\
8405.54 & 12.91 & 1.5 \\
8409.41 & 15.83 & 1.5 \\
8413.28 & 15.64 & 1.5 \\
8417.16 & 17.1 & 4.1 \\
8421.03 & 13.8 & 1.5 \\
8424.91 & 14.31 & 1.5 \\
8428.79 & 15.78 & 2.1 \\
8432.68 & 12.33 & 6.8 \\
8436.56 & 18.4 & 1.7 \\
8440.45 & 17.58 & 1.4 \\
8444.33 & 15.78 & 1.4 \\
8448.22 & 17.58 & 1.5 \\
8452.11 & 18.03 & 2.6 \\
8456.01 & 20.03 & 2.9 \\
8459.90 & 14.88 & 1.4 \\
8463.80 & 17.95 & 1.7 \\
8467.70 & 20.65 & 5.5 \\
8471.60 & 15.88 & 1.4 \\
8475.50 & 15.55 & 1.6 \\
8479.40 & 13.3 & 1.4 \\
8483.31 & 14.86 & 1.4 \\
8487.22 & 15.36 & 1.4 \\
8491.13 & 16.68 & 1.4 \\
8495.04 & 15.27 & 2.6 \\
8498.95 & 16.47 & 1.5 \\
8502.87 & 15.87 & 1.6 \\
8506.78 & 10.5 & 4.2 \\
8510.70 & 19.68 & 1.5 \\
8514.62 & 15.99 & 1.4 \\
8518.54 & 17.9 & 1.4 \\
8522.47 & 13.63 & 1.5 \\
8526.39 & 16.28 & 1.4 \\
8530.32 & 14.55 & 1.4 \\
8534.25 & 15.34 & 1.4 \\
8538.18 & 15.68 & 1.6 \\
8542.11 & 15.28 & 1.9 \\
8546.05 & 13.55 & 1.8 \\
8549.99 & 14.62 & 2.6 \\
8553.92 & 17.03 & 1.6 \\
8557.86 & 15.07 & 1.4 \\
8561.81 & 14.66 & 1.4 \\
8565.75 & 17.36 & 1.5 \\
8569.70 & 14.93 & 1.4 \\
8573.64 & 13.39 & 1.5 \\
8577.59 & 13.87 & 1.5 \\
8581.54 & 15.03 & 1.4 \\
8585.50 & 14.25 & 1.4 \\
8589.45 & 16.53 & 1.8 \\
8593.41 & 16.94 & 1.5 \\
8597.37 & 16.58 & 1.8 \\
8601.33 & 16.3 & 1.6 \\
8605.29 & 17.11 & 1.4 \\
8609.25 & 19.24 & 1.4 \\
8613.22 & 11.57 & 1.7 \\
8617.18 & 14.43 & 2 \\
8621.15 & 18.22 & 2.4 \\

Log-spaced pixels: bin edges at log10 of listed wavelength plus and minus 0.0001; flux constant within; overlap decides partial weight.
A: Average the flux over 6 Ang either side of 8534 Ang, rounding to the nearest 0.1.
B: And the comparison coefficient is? 15.2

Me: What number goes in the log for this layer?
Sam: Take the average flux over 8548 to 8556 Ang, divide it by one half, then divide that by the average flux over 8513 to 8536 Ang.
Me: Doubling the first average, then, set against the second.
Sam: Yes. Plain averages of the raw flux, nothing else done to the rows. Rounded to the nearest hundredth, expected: 2.03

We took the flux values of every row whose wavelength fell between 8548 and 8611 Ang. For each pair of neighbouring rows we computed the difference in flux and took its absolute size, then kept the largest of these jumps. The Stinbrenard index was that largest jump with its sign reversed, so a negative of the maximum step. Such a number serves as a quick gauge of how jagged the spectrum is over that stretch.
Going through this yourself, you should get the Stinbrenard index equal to -3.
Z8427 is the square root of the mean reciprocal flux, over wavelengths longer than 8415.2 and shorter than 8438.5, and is 0.258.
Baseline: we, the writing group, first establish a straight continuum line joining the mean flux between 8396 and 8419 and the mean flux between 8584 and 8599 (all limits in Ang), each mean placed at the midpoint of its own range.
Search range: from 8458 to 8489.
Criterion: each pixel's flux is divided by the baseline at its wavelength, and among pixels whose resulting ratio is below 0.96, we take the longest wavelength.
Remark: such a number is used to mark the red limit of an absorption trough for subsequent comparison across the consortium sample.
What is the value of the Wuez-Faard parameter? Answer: 8487.22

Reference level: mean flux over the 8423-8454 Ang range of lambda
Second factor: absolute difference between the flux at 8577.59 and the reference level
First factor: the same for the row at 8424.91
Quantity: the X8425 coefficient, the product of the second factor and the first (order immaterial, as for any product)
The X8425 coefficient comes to 4.5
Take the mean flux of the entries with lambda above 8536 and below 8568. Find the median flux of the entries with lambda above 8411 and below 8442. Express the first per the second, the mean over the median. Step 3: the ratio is 0.98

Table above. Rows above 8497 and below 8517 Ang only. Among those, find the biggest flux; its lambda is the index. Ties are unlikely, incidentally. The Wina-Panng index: 8510.70 Ang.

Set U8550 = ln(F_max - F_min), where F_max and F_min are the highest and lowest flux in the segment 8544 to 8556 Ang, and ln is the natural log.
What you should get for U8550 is 1.25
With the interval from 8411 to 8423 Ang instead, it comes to 1.19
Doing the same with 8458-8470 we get 1.75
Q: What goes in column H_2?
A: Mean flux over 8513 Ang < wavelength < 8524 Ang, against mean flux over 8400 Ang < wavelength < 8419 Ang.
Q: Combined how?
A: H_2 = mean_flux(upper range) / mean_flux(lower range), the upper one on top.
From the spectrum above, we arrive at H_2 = 0.97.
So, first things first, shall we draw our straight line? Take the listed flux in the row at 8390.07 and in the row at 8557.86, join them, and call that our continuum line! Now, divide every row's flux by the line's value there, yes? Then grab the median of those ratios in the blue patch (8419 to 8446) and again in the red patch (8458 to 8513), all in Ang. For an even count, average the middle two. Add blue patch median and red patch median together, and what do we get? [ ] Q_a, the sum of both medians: 2.005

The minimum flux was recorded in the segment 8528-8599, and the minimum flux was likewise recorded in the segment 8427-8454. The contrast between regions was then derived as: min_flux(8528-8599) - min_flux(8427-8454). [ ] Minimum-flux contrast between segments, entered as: 1.1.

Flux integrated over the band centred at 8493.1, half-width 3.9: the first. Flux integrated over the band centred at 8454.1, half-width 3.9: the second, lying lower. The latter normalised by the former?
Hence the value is 1.19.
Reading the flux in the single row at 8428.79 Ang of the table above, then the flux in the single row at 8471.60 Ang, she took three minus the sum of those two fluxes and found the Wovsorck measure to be -28.7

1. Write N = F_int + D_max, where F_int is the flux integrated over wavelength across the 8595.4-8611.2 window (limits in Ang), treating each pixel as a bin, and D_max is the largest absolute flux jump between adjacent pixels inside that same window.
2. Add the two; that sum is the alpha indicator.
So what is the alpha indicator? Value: 276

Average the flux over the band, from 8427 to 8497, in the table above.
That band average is 16.4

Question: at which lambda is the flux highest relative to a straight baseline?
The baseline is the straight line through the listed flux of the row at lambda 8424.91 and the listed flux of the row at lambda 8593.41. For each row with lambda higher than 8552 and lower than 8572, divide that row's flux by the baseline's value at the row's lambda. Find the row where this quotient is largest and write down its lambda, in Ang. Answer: 8565.75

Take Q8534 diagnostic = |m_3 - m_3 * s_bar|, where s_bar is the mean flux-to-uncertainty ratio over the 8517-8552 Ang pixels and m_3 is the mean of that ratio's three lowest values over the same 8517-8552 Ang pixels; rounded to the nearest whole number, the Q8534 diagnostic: 60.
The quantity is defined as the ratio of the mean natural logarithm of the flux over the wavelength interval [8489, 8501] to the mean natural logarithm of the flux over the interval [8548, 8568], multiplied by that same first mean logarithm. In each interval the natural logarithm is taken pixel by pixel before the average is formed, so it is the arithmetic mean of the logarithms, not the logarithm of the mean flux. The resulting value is 2.81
